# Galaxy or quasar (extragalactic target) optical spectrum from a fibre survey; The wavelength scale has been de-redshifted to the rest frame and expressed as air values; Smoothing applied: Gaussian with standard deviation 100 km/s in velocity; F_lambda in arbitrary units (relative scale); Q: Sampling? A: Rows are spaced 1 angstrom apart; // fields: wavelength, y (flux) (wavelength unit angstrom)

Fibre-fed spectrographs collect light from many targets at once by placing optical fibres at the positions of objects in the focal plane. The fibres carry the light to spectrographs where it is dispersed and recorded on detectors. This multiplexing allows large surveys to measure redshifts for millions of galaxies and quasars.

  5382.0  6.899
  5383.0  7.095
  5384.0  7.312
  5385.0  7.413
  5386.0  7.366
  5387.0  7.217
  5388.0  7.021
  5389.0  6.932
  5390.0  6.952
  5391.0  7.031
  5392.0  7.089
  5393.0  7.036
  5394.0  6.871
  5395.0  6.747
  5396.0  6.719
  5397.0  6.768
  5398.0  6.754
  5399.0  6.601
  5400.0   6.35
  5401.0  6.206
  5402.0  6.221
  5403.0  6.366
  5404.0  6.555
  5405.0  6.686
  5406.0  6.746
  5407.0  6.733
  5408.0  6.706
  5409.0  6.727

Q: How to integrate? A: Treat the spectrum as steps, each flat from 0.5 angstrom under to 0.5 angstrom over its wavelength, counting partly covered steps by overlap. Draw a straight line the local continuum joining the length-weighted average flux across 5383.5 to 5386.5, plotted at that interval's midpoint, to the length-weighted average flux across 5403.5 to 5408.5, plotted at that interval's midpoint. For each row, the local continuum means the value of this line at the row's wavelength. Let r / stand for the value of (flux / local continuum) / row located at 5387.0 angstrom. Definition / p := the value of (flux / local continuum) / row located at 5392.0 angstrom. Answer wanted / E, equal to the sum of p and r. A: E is 1.98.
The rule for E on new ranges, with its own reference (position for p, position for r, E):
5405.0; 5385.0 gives 2.00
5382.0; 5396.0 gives 1.88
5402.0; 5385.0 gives 1.92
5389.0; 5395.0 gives 1.92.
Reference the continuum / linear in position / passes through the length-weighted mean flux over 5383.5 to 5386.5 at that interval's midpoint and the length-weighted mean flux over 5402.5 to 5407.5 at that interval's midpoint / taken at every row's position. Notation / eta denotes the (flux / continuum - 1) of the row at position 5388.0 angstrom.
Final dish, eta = -0.03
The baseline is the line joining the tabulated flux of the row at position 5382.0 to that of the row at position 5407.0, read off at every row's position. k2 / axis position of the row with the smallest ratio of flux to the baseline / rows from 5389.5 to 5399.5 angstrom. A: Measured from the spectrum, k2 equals 5399.0 angstrom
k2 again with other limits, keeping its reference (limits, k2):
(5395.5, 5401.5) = 5401.0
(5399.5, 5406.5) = 5401.0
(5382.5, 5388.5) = 5388.0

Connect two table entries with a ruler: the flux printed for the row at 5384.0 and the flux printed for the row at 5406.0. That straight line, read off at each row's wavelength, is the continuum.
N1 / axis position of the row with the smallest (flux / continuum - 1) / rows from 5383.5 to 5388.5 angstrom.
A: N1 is 5388.0 angstrom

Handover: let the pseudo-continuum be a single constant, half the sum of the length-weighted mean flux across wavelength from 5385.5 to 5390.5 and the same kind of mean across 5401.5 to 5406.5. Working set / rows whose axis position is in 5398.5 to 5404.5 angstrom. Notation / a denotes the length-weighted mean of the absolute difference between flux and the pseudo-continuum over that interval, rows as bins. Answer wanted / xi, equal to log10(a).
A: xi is -0.37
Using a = 0.42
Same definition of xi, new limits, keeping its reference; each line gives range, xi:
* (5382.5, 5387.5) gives -0.32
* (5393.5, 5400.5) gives -0.86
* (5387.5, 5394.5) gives -0.73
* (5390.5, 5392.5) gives -0.60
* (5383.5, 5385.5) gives -0.25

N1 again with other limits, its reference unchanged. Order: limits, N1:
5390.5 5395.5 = 5395.0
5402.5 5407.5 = 5403.0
